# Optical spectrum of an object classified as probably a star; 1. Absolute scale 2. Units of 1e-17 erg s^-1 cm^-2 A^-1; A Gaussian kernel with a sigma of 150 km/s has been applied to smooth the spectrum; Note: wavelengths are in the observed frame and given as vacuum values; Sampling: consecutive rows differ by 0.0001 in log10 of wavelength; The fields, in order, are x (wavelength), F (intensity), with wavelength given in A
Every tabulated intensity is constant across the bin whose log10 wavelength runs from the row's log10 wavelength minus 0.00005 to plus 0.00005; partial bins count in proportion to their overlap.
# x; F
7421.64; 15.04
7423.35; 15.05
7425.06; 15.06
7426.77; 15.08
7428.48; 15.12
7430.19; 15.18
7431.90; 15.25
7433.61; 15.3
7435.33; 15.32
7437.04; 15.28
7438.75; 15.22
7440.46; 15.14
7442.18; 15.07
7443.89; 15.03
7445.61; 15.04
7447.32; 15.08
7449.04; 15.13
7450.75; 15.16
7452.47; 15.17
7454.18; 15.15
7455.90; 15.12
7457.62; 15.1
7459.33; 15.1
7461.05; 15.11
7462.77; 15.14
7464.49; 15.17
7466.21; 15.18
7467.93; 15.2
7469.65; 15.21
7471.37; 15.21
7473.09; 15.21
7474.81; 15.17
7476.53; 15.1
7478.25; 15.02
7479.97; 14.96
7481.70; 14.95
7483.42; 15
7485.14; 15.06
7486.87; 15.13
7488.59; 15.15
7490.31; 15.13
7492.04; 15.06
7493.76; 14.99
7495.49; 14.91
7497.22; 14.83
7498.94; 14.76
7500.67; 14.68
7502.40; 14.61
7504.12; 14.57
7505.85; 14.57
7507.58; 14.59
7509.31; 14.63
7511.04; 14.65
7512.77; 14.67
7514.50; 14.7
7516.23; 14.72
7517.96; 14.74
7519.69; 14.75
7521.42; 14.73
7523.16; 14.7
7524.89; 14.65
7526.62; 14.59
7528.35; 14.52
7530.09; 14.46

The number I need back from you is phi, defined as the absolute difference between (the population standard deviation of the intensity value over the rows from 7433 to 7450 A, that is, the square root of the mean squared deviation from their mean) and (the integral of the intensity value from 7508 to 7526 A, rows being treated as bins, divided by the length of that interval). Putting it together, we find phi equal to 14.6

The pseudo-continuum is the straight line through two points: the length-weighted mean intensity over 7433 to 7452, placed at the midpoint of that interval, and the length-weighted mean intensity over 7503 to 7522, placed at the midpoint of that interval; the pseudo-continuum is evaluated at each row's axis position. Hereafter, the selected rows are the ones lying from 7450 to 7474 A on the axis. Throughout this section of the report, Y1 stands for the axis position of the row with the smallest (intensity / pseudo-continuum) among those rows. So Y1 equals 7457.62 A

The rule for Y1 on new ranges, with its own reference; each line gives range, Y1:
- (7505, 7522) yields 7505.85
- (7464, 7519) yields 7504.12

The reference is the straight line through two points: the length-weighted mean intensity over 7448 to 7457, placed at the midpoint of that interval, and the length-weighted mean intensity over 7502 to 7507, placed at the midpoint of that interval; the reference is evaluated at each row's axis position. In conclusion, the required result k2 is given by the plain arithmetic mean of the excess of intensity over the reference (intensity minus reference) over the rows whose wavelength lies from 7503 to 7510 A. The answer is 0.02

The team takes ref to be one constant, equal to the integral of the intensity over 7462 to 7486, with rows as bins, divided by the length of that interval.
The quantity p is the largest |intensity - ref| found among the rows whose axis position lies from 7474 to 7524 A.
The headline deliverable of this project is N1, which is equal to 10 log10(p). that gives -2.6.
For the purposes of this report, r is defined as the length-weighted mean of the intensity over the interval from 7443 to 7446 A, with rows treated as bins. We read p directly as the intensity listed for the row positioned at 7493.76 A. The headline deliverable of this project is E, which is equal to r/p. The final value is 1.002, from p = 14.99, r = 15.0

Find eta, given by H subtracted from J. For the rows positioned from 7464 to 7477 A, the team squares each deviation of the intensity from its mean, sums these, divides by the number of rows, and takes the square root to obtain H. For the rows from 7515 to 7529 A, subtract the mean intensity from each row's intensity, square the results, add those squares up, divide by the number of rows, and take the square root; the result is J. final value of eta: 0.042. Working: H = 0.035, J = 0.077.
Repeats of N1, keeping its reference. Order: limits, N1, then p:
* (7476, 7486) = -7.8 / 0.16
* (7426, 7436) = -6.9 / 0.21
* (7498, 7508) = -2.6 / 0.54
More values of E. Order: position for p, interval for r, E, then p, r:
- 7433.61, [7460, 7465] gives 0.988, 15.3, 15.1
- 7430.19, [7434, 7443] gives 1.001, 15.18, 15.2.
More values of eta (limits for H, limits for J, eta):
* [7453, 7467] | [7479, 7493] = 0.045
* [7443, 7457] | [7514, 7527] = -0.001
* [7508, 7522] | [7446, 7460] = -0.011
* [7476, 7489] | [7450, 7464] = -0.045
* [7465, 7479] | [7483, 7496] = 0.014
